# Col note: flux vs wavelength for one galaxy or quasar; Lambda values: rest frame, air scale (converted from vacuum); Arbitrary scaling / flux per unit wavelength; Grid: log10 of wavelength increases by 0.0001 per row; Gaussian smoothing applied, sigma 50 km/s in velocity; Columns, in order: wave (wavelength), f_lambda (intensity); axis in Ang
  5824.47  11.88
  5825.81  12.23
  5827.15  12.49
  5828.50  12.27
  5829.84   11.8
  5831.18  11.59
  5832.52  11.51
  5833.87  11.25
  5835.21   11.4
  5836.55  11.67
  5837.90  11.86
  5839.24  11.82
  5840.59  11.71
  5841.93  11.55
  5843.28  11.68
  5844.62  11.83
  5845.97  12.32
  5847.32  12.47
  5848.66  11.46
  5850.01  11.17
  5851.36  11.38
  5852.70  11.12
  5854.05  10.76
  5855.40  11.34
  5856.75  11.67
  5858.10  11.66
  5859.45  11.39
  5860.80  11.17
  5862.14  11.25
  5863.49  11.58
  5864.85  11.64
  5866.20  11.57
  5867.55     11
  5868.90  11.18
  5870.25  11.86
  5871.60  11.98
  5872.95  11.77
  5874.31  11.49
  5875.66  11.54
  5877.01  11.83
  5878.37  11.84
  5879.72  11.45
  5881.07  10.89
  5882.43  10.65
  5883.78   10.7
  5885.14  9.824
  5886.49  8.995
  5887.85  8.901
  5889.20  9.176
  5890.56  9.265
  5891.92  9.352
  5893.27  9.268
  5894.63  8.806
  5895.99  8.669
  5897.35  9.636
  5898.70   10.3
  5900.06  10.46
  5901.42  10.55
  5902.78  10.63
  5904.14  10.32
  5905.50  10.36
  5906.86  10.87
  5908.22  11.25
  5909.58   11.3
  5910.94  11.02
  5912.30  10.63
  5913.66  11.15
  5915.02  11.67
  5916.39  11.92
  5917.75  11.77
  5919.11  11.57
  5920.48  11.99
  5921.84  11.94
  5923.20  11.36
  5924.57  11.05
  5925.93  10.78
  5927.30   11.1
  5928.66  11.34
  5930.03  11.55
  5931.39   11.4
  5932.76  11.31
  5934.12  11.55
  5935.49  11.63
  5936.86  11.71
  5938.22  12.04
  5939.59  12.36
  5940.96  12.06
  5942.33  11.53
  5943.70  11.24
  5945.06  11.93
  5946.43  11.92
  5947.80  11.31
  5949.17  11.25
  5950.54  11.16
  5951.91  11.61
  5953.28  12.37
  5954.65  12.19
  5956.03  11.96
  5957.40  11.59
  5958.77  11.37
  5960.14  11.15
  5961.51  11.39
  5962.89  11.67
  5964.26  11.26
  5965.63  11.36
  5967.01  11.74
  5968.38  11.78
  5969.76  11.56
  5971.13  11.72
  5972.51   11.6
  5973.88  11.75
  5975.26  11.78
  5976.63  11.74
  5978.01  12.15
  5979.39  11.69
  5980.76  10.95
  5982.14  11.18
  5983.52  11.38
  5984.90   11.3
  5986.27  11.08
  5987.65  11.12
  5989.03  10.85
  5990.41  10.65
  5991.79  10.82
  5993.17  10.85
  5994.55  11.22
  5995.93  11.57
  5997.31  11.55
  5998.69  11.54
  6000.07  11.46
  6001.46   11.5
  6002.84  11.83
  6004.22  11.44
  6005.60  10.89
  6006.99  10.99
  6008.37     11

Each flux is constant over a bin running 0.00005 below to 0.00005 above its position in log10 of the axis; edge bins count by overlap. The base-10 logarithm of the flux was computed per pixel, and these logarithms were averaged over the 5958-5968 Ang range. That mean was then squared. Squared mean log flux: 1.12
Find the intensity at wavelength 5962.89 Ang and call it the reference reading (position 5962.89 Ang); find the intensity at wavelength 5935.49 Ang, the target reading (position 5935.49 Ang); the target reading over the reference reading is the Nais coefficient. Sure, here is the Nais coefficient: 1.00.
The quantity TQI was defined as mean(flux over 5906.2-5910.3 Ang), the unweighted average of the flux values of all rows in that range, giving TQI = 11.1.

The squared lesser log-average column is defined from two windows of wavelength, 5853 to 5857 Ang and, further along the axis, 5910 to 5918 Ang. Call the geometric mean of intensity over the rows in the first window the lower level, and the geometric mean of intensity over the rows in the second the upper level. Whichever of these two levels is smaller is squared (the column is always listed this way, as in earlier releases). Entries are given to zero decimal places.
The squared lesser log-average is 127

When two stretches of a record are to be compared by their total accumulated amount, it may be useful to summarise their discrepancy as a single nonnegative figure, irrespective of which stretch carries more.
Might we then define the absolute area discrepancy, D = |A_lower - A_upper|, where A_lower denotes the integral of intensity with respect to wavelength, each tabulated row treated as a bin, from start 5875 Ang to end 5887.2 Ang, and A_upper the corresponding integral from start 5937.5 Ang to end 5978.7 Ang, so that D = 349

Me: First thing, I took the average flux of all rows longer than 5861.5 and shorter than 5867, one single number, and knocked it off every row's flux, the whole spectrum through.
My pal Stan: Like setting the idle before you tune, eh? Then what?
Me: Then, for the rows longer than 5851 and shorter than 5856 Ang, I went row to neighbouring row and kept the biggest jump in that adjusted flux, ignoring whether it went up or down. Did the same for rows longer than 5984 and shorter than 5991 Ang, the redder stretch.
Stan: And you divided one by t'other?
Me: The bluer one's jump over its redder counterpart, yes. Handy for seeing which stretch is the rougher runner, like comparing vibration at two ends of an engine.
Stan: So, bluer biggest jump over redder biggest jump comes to 2.1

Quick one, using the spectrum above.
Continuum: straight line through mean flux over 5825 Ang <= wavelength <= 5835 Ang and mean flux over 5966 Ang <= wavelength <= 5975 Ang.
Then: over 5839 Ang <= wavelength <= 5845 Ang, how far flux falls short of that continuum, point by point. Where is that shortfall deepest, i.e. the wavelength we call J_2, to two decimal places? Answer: 5841.93 Ang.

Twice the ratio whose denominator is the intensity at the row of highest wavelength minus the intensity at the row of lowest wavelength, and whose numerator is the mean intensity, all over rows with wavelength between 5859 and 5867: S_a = 127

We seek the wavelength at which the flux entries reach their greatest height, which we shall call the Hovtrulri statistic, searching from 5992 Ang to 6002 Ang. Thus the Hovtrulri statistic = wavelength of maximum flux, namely 5995.93 Ang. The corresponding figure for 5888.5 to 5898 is 5897.35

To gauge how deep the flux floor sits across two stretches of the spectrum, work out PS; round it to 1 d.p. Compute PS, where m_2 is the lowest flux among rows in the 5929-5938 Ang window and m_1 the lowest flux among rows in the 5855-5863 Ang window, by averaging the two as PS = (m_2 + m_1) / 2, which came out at 11.2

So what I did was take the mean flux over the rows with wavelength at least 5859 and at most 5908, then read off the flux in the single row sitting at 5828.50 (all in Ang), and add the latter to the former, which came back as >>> 22.9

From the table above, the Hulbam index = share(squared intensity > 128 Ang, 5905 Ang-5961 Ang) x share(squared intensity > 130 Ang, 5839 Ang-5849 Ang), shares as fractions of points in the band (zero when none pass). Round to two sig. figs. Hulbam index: 0.61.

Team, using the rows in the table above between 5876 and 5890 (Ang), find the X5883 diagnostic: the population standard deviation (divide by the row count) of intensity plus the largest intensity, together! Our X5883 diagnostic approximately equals 12.92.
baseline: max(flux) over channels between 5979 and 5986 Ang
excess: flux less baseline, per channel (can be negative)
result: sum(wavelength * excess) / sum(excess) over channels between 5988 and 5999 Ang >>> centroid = 5992.0 Ang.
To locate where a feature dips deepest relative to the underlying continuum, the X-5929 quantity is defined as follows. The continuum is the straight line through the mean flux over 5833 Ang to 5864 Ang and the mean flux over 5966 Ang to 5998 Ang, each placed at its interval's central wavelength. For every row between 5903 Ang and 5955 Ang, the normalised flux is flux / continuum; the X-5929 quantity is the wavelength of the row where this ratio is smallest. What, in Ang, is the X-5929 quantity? 5904.14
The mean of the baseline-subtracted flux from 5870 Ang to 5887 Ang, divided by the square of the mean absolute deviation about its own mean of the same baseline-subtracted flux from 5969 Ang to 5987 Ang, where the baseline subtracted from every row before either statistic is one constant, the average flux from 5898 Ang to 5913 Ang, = 6.0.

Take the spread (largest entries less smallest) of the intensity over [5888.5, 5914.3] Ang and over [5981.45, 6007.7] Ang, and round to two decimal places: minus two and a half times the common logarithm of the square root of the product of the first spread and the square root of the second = -0.57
